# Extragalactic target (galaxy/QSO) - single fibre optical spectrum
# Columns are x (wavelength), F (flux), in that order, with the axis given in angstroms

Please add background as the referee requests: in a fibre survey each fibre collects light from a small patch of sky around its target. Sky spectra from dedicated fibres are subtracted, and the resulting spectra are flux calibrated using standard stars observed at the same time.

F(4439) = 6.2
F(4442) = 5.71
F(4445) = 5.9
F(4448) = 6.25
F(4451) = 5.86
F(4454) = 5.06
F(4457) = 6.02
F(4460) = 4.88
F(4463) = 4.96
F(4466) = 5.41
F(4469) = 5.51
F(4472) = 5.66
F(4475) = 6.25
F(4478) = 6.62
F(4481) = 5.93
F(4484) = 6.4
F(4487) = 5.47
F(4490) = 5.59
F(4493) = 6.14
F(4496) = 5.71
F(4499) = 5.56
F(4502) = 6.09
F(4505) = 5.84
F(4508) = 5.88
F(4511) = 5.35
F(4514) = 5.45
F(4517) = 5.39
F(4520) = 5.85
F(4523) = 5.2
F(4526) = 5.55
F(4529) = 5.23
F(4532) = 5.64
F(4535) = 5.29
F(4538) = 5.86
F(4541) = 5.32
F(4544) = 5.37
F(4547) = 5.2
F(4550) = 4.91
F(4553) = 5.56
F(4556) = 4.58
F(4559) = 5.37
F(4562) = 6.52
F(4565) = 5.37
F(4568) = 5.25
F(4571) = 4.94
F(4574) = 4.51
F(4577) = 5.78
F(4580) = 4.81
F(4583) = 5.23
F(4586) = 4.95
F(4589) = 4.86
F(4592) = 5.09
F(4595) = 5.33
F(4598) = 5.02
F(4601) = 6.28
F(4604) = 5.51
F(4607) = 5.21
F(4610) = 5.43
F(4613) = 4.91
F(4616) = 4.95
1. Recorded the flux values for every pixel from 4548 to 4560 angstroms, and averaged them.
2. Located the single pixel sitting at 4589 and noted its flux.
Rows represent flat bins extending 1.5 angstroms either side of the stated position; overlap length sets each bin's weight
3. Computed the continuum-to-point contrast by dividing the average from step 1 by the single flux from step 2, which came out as 1.05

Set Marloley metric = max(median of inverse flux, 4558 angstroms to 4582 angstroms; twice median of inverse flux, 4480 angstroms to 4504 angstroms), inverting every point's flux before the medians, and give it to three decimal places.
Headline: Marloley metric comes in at 0.344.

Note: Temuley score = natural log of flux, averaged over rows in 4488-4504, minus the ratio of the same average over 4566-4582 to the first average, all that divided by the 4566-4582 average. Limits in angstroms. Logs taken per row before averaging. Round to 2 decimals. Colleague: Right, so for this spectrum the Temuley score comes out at 0.52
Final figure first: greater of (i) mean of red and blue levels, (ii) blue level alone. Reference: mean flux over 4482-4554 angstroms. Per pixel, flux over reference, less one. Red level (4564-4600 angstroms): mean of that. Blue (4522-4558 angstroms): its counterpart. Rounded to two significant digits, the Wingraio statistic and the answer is -0.048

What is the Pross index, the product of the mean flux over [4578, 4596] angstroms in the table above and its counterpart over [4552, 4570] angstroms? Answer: 27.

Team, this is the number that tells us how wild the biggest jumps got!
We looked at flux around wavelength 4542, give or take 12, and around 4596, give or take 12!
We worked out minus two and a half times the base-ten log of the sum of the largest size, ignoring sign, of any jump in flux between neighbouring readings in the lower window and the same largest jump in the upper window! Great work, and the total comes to -0.70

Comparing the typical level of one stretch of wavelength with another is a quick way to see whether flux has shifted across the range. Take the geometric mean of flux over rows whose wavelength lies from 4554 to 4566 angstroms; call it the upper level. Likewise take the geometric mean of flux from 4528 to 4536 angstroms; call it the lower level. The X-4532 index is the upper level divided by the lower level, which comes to 1.01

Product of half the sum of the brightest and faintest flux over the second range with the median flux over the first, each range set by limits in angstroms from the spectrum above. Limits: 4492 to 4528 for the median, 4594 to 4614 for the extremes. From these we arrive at 31.5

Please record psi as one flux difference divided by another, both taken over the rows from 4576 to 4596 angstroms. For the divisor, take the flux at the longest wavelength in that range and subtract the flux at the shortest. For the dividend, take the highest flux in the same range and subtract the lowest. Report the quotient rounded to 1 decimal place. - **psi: -2.2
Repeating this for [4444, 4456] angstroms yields -1.4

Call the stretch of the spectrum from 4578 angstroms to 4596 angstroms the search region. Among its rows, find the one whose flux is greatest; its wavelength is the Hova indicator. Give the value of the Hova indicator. 4595 angstroms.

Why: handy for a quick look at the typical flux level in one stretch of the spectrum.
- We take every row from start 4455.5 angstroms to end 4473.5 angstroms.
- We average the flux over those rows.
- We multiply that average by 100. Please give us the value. 541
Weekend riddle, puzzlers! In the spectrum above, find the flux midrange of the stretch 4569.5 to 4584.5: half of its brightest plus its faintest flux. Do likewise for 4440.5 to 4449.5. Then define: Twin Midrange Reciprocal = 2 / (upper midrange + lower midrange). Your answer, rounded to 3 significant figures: 0.180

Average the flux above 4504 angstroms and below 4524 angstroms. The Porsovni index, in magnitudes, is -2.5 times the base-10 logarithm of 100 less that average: -4.938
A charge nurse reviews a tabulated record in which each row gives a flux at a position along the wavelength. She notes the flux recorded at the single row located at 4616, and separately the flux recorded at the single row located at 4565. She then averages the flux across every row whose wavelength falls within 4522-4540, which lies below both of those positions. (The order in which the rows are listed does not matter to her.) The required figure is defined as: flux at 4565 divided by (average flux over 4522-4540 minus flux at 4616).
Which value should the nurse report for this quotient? 10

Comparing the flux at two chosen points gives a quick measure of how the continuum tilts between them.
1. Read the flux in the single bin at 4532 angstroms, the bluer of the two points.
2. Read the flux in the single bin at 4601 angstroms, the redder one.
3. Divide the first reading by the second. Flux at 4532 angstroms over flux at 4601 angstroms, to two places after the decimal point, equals 0.90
